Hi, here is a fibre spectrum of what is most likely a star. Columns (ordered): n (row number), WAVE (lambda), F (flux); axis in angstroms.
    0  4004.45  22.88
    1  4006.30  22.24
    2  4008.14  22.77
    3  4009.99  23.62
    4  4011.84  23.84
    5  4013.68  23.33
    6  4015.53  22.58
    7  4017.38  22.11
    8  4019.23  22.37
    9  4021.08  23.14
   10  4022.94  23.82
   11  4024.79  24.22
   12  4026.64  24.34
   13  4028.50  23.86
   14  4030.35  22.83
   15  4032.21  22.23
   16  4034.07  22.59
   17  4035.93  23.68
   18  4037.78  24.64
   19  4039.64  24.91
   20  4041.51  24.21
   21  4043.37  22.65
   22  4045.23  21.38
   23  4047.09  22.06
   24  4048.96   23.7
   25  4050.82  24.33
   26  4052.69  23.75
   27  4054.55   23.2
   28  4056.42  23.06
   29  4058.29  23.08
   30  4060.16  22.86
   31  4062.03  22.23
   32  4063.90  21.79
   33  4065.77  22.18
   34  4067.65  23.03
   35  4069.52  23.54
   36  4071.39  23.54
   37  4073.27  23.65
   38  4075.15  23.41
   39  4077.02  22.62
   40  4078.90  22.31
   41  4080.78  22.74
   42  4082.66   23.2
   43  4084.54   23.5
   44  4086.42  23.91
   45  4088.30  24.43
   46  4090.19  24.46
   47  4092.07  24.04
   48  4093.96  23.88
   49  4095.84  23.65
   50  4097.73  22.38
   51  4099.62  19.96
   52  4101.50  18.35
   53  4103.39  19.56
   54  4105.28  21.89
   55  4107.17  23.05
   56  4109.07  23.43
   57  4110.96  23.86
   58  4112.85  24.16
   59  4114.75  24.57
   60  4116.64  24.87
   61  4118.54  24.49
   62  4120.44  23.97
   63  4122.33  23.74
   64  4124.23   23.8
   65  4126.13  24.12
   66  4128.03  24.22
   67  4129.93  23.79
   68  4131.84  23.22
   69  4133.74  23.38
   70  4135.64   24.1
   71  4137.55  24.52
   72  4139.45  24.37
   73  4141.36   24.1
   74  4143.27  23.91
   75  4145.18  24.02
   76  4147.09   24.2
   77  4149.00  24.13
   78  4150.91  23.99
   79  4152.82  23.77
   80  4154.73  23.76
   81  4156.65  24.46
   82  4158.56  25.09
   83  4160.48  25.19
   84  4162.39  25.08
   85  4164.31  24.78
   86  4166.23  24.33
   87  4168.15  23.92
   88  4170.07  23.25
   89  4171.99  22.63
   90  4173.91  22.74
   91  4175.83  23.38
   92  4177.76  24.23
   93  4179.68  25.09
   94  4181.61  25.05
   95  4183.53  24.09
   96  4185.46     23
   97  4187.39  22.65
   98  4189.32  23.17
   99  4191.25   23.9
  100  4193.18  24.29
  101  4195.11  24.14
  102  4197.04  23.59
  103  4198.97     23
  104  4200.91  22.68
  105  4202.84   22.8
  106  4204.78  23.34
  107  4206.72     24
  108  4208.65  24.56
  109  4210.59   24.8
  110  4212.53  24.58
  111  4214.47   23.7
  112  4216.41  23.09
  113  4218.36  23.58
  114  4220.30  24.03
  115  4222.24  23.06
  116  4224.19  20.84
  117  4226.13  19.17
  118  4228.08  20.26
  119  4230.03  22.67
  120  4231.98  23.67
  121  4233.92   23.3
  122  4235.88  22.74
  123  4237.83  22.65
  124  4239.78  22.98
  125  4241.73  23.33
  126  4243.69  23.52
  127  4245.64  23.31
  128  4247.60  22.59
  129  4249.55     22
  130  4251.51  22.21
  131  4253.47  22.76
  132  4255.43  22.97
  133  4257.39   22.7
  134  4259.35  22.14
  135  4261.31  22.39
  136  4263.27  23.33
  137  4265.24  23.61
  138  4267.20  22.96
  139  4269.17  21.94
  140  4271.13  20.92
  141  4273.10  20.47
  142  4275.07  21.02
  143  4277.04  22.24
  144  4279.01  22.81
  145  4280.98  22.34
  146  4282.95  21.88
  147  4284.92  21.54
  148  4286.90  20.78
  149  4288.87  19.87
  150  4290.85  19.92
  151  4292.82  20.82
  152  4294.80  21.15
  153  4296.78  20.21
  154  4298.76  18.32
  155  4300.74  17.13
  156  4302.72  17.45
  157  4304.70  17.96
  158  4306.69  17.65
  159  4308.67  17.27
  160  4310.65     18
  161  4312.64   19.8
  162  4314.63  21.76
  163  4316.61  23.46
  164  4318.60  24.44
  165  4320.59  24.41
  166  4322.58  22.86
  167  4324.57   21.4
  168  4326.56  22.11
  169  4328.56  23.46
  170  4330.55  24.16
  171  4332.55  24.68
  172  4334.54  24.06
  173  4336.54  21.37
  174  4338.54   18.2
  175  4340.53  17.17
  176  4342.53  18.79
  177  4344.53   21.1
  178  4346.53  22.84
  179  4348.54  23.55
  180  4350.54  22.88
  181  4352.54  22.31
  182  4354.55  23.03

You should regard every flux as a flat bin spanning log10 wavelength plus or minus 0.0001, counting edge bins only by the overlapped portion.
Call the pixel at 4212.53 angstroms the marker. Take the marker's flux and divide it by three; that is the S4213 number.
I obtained 8.19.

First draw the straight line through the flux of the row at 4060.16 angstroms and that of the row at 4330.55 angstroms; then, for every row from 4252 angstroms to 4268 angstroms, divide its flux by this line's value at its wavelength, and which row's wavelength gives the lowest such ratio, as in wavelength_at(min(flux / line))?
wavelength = 4259.35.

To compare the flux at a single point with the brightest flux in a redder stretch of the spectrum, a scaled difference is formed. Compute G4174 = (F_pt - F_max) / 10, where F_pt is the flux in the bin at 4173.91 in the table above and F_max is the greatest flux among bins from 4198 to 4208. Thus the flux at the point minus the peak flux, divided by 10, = -0.13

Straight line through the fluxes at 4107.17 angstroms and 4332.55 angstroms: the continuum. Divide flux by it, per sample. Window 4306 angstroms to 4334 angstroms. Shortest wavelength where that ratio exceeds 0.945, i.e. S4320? 4316.61 angstroms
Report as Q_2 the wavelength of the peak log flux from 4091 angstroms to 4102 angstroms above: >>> 4092.07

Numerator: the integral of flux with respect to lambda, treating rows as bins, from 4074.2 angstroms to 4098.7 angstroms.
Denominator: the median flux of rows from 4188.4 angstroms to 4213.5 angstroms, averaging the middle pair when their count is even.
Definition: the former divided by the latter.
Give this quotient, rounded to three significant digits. 24.0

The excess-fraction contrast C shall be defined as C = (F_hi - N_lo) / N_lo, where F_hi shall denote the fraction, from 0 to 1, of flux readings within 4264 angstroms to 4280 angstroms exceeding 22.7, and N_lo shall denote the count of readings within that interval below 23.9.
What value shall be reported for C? -0.95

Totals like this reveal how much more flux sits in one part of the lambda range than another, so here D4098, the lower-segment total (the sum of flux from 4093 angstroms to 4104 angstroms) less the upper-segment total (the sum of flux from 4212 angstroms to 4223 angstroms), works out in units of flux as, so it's -14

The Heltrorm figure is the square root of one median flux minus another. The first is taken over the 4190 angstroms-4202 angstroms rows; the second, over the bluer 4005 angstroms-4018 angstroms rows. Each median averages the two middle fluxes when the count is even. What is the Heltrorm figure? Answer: 1.0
